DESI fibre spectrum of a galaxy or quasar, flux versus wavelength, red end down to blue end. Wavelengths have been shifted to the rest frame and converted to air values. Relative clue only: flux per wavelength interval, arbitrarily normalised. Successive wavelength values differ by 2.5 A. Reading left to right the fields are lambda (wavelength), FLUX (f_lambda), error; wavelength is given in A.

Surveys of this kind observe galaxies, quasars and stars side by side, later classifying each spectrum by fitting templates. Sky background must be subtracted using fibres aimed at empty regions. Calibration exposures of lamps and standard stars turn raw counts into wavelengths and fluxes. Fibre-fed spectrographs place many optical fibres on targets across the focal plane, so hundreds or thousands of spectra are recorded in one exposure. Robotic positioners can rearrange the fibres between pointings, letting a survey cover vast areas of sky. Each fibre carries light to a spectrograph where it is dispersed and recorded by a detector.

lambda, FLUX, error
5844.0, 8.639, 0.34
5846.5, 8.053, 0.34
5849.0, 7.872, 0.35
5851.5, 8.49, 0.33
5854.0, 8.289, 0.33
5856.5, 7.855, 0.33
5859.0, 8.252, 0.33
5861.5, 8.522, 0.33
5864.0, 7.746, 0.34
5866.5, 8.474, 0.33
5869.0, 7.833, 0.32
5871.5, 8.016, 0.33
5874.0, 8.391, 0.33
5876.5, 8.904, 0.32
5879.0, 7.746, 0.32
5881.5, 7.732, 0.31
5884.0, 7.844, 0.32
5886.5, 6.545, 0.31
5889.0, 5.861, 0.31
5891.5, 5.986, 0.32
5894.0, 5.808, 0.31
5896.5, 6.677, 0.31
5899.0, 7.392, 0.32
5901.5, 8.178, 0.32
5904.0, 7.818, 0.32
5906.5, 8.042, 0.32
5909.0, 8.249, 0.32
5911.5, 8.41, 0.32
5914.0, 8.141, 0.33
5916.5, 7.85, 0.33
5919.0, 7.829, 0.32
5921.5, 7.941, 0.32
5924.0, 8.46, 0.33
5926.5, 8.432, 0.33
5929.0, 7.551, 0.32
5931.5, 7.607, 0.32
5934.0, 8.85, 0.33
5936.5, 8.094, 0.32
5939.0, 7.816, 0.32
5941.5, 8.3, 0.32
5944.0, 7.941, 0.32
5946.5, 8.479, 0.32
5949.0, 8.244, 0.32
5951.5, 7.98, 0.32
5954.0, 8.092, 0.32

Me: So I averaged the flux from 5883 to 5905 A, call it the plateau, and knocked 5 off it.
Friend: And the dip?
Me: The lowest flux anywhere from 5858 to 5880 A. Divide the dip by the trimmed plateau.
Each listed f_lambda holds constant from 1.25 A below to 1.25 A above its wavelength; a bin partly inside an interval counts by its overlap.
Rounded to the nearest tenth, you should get 4.1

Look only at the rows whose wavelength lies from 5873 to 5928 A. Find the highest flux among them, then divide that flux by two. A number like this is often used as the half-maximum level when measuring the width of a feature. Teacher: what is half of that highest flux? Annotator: 4.45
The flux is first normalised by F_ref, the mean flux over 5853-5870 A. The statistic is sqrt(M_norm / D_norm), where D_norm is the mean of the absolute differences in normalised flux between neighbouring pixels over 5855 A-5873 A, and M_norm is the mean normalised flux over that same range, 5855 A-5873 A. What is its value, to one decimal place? 4.0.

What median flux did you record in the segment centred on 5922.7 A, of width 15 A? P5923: 7.9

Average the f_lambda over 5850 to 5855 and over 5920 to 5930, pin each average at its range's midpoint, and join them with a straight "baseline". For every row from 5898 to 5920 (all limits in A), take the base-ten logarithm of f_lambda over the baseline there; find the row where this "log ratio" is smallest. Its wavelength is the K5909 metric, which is 5899.0 A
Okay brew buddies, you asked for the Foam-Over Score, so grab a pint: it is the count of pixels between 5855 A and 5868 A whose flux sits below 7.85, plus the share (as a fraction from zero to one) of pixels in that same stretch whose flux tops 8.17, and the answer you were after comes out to 1.6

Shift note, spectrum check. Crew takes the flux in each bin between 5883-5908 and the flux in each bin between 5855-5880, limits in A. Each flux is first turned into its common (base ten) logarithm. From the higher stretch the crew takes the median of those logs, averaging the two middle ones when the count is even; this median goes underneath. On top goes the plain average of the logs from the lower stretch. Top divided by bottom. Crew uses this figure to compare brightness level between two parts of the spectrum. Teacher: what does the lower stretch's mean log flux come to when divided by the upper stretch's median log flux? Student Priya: 1.077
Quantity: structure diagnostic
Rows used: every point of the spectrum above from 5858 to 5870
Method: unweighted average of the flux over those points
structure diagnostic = 8.17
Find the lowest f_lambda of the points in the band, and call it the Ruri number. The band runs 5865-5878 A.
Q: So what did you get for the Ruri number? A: 7.833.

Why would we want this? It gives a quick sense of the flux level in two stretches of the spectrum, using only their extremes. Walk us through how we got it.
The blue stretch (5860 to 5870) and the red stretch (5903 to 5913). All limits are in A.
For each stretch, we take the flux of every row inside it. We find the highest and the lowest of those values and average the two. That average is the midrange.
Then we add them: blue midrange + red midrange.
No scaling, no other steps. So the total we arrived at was 16.2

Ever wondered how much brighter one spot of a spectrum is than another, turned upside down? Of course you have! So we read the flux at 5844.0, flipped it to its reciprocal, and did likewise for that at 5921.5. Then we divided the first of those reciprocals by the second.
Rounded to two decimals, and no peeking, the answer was 0.92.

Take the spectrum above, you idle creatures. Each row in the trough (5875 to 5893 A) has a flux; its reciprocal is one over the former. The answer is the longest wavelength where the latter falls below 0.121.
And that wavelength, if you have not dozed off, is 5876.5 A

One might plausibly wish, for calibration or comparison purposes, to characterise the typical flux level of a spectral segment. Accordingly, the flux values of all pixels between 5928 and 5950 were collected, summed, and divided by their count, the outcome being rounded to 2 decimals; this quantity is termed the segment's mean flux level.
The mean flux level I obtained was 8.10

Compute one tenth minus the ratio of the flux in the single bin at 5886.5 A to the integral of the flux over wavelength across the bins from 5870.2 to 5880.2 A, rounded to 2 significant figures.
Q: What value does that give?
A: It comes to 0.021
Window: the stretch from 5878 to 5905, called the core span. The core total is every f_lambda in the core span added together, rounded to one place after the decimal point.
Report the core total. 77.6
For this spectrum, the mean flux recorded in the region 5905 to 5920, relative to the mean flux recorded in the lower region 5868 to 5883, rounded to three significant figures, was 0.998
